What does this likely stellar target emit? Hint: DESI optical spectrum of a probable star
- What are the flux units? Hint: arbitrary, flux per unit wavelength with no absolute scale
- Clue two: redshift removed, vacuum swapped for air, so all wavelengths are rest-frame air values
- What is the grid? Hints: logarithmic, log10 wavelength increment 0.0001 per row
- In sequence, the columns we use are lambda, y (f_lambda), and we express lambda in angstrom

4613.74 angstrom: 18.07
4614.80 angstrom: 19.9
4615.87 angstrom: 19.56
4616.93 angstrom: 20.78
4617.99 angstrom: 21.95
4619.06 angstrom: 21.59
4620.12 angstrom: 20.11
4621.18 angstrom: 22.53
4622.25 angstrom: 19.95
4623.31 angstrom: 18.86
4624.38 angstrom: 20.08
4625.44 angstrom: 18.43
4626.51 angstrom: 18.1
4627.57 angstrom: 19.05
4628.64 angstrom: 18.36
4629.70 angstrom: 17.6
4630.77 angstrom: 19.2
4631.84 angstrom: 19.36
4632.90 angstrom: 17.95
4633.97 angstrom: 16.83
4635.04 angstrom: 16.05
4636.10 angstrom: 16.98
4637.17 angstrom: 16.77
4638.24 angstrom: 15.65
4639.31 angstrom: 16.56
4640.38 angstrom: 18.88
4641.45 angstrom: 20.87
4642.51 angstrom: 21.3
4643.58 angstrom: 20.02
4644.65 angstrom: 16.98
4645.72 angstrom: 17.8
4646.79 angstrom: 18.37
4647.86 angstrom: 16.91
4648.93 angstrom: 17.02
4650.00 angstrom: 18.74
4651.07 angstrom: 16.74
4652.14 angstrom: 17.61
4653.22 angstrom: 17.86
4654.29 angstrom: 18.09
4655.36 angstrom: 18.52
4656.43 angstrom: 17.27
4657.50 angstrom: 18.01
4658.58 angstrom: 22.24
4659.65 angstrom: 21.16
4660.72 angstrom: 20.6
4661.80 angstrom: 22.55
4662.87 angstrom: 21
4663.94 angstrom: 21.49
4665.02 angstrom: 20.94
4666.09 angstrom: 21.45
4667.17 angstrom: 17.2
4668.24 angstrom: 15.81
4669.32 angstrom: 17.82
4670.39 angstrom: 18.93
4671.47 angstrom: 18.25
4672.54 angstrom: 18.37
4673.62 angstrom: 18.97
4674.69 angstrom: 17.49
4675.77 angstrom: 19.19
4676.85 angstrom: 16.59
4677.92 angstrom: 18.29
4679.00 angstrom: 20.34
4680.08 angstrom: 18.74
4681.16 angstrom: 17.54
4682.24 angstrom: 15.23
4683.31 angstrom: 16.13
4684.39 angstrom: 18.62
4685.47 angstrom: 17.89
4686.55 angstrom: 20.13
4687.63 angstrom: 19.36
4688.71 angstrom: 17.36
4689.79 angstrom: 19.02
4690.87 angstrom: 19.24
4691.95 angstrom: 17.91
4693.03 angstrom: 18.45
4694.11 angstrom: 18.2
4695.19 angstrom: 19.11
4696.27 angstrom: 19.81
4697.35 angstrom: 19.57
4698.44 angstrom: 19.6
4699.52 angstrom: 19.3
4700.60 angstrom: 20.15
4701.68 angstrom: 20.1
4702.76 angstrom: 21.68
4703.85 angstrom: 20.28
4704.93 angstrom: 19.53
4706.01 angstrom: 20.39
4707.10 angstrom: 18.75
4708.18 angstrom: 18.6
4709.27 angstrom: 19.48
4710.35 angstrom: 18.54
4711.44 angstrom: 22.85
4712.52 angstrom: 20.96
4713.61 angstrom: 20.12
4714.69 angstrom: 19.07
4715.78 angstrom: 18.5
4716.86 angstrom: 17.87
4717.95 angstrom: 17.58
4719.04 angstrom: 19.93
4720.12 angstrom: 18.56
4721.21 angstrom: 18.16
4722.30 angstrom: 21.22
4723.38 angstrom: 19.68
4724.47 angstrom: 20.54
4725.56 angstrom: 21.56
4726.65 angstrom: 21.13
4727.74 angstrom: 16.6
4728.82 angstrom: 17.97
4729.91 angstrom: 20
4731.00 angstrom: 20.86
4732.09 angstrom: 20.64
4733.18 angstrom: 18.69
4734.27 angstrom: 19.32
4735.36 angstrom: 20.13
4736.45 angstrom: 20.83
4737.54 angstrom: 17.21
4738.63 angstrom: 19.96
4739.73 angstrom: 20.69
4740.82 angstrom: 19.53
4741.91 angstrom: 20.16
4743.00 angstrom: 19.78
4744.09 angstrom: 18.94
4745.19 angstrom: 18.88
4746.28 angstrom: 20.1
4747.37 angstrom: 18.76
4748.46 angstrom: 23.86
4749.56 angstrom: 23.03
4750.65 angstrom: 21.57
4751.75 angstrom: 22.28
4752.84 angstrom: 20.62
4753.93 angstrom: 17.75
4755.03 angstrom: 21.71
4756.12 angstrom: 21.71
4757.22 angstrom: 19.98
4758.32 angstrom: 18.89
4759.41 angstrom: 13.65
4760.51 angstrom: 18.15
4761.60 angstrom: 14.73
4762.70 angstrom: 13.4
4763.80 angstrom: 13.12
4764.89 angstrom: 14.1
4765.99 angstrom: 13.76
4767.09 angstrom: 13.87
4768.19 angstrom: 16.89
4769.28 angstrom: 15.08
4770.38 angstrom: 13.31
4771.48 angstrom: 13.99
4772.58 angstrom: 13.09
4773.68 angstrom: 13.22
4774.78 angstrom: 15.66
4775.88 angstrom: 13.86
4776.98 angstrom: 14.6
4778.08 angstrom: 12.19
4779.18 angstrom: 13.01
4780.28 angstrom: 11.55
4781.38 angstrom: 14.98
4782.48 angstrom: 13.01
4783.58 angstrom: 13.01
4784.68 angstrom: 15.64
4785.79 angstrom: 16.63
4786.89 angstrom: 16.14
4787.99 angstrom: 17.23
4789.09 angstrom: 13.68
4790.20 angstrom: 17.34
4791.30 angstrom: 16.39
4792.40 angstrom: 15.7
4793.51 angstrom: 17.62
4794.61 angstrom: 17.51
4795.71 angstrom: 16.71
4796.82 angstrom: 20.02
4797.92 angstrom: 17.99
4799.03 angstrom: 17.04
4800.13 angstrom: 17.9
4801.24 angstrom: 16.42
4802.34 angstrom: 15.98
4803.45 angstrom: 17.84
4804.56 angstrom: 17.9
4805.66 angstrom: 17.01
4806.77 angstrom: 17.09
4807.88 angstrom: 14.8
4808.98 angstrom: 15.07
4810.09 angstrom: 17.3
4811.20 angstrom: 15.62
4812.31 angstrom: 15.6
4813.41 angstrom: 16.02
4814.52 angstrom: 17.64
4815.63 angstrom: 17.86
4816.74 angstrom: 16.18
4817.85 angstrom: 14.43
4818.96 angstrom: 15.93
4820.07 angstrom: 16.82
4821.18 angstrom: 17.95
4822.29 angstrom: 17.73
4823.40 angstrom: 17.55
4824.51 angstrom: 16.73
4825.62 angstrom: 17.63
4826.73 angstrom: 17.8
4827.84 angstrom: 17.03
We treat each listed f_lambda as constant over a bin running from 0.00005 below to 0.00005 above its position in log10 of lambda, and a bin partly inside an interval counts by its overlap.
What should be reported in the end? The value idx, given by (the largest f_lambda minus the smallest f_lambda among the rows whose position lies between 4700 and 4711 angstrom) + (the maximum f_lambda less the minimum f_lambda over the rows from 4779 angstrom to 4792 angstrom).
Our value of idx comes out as 8.9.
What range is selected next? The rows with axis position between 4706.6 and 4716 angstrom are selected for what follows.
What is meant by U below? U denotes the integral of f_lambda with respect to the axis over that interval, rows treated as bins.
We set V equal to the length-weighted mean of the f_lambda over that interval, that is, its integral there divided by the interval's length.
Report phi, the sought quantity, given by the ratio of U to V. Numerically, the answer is 9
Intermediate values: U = 185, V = 20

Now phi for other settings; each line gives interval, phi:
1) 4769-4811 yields 42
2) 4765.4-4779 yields 14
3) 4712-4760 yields 48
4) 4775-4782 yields 7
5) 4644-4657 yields 13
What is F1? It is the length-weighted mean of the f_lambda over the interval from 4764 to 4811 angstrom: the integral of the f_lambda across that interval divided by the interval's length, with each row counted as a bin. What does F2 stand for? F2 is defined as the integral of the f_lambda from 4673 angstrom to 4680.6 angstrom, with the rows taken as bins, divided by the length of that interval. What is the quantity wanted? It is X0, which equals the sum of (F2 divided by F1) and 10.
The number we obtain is 11.2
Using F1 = 15.5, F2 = 18.5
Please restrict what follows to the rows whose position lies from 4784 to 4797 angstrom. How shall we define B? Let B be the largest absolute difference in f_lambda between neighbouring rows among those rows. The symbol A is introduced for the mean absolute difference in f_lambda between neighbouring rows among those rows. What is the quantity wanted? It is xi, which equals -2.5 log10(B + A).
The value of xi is -1.80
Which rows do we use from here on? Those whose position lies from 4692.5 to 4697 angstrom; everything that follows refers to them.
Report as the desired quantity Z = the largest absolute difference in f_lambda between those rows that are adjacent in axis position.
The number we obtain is 0.9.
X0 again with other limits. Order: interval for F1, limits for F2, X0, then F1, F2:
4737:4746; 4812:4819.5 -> 10.8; 19.4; 16.3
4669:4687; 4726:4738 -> 11.1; 18.1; 19.4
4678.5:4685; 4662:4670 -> 11.1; 17.7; 19.5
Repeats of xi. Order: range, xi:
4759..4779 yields -1.96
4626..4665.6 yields -1.82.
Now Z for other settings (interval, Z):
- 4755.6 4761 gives 5.2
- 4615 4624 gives 2.6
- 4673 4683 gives 2.6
